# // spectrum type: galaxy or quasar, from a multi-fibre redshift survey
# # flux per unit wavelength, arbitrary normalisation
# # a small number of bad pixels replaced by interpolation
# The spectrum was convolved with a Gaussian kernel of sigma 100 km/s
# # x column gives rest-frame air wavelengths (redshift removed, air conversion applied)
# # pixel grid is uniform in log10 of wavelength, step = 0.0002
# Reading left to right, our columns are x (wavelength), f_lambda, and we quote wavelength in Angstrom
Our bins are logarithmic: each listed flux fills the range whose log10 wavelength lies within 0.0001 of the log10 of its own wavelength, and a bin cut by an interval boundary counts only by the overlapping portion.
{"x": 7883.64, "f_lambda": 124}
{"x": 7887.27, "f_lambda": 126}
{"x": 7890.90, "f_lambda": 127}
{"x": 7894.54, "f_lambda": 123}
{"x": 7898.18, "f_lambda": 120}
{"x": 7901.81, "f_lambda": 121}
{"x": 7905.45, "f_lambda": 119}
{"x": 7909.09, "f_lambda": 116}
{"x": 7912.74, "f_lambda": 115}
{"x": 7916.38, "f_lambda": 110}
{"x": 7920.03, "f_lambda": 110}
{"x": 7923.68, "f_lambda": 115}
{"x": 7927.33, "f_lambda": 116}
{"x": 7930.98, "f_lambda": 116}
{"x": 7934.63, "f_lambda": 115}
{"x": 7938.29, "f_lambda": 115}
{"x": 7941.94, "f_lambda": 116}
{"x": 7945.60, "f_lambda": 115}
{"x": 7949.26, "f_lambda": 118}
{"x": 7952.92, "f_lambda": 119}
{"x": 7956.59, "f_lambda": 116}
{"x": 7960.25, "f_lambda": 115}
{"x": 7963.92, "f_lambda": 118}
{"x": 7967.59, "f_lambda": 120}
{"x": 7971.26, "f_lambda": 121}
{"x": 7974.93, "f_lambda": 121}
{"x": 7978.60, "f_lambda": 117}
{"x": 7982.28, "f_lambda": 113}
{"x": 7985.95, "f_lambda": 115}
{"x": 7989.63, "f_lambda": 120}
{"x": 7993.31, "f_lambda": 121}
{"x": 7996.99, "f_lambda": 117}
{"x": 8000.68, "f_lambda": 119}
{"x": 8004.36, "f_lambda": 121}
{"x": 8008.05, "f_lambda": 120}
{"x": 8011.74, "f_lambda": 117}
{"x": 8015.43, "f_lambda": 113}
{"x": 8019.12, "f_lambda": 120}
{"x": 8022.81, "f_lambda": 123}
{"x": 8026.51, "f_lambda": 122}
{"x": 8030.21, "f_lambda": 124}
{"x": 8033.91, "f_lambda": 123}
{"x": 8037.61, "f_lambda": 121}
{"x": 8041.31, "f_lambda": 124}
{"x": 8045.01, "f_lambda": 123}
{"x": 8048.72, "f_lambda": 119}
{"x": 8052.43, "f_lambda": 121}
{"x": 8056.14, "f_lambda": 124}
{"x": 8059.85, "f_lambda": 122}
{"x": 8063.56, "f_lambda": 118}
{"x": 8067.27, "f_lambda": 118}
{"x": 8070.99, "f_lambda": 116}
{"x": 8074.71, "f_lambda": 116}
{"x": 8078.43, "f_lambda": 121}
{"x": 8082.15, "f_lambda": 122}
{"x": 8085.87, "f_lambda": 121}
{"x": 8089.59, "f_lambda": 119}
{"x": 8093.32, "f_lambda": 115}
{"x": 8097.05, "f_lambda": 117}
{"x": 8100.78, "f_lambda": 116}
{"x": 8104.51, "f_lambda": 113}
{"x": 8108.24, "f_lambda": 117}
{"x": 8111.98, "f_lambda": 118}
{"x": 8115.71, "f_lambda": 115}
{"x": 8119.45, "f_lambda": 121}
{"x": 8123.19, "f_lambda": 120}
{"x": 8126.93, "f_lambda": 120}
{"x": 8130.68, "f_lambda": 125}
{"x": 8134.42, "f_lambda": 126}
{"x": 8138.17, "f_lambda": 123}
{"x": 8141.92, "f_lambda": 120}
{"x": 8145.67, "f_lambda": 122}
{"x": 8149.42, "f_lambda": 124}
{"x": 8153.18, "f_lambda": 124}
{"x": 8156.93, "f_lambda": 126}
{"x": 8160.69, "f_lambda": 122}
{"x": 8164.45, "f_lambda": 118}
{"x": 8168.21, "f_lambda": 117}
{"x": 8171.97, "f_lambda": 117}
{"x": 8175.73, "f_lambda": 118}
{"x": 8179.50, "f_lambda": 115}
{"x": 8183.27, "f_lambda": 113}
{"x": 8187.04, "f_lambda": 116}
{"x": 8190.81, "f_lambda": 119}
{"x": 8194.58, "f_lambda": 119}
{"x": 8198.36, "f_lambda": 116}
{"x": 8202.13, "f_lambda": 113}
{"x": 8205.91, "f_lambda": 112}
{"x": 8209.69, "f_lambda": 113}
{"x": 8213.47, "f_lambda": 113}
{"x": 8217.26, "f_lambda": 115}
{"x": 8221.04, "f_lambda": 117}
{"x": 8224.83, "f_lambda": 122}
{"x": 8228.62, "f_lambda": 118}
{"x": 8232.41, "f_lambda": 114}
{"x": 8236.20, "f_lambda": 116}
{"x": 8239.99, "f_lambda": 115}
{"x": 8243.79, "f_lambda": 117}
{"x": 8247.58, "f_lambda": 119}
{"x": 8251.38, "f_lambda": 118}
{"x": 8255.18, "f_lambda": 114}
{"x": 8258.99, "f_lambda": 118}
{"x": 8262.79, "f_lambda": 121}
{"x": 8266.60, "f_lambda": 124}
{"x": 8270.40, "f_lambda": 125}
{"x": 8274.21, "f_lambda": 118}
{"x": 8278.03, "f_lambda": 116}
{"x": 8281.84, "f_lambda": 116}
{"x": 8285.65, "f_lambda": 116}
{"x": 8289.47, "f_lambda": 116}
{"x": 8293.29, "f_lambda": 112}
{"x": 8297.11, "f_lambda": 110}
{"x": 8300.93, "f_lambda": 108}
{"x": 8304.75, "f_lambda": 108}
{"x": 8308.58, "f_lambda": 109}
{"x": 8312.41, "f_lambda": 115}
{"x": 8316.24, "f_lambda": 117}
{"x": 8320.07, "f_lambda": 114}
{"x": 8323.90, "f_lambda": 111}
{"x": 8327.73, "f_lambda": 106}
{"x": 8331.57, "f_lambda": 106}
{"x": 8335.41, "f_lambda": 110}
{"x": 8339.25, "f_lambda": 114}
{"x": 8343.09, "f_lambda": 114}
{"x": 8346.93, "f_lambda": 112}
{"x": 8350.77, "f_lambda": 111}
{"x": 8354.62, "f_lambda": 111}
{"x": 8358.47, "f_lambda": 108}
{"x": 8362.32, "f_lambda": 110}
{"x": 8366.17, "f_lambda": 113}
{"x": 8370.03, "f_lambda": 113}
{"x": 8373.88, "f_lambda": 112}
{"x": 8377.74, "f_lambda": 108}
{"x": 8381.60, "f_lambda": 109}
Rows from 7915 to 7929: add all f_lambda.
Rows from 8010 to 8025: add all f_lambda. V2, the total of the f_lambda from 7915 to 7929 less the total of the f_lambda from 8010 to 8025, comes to -22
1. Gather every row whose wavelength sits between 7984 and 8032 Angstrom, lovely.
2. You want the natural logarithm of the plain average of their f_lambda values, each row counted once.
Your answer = 4.78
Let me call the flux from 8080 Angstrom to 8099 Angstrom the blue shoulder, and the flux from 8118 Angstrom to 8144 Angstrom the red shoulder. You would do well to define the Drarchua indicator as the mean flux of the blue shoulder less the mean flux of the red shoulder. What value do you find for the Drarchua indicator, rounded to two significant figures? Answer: -3.3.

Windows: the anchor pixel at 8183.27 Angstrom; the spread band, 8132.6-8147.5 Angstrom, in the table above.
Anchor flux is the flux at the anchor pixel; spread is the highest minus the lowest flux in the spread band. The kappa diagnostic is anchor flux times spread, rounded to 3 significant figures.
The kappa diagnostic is 678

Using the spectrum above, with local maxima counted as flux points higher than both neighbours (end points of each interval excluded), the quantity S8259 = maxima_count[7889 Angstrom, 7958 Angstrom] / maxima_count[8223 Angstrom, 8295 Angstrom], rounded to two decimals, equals 1.00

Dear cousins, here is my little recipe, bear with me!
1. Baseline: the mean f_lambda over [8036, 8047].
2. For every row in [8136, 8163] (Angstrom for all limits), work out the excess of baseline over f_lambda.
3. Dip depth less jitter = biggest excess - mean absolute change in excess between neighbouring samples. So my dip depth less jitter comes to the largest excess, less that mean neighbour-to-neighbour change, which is 1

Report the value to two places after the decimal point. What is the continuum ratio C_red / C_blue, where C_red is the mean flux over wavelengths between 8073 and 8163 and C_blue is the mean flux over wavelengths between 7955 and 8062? 1.00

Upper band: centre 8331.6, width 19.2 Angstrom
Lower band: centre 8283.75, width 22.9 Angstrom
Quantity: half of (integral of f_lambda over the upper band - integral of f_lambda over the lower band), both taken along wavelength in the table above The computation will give -274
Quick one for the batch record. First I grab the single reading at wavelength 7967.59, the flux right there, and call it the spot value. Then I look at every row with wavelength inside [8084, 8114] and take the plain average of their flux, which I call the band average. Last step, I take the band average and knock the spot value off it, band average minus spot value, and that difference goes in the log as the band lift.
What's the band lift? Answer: -3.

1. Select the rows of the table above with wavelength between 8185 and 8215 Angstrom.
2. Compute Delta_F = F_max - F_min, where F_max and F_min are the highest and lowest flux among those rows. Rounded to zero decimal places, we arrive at 7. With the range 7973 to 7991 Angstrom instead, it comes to 8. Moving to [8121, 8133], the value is 5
